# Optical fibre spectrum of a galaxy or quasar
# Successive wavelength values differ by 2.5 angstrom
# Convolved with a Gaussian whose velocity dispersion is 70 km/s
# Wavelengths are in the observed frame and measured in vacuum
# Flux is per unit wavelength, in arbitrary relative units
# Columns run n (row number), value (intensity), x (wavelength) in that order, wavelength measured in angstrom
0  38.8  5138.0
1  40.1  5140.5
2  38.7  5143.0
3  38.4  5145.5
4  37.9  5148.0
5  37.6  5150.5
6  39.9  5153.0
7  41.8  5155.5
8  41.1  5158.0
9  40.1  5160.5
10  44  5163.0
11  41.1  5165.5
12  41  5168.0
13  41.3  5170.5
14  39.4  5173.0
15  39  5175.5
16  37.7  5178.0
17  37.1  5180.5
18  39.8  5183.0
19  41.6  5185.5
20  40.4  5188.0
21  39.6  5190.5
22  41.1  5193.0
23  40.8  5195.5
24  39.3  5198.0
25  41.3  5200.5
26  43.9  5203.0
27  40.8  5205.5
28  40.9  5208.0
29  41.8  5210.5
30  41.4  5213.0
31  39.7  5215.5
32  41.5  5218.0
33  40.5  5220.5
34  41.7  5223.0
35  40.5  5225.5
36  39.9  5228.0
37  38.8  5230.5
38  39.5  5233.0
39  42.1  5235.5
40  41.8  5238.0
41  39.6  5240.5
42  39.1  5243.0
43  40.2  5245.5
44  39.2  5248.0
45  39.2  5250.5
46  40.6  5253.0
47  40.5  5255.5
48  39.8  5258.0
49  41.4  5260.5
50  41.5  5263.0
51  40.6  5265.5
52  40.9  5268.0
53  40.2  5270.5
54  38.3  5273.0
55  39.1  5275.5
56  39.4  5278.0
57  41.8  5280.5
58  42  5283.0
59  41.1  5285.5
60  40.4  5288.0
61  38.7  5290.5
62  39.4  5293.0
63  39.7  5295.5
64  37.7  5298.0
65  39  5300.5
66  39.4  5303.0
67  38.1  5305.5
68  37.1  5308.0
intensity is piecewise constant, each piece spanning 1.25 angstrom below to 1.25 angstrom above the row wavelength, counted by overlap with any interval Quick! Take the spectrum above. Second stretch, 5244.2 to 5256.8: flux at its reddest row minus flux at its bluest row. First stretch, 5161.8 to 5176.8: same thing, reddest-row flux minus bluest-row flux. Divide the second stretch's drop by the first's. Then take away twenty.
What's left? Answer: -20.1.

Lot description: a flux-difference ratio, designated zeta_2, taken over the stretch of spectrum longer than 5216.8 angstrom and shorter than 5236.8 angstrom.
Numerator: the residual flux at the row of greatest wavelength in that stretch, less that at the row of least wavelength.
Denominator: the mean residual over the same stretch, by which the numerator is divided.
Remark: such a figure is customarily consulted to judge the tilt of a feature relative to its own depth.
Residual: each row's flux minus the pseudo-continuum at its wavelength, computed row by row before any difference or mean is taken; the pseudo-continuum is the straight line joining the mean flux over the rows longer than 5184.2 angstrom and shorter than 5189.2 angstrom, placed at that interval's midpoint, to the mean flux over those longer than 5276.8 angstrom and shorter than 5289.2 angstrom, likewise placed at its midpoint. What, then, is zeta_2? -1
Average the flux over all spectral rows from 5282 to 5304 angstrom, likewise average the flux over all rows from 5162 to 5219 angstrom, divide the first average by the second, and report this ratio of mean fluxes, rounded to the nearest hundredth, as 0.98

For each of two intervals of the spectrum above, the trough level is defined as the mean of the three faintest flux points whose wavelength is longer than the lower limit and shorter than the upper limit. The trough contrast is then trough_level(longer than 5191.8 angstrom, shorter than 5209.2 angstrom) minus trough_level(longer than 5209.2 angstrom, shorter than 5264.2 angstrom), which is 1.3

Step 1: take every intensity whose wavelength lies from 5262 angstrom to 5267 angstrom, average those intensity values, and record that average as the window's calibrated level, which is 41.0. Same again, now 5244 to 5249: 39.7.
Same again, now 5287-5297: 39.5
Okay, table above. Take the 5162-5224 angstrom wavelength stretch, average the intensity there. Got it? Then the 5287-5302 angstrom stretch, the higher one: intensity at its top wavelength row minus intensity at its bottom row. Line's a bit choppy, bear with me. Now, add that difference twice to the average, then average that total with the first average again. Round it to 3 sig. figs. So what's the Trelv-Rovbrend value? 39.3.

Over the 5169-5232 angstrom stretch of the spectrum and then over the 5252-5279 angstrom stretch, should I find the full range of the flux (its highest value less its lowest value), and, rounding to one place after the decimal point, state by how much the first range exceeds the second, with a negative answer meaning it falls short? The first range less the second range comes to 3.6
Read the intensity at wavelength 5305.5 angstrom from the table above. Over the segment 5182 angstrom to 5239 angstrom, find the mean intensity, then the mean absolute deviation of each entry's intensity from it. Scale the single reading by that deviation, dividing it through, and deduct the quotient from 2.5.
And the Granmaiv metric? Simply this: -41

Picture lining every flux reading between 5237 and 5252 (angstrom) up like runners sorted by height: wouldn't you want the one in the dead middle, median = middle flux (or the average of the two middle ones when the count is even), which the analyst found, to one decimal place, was 39.4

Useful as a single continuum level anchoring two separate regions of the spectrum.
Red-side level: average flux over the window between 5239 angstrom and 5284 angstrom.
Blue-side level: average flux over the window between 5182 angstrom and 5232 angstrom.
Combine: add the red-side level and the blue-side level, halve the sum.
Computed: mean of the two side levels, 40.48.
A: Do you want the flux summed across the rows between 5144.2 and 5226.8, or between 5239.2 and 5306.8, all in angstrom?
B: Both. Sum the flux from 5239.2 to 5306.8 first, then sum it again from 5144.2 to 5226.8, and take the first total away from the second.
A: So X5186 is 257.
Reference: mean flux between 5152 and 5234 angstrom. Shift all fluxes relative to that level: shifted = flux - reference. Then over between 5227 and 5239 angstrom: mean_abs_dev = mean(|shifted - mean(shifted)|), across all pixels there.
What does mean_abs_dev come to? 1.2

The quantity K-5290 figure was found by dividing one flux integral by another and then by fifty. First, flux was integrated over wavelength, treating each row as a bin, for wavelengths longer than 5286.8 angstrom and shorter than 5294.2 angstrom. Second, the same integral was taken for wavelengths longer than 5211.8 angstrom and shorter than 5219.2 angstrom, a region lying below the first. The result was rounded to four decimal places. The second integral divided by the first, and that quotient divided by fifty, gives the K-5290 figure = 0.0207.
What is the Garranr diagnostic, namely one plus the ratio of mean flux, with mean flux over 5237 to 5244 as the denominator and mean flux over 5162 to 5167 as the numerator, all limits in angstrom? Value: 2.06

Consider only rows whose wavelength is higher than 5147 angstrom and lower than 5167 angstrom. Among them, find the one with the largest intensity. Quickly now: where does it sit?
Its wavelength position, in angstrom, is 5163.0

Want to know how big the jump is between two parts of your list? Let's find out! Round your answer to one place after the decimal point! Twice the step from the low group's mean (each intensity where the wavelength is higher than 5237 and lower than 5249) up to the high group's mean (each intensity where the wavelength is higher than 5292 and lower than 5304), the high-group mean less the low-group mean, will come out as -1.9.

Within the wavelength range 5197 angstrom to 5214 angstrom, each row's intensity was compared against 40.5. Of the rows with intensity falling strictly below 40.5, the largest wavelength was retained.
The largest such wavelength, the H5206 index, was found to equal 5198.0 angstrom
